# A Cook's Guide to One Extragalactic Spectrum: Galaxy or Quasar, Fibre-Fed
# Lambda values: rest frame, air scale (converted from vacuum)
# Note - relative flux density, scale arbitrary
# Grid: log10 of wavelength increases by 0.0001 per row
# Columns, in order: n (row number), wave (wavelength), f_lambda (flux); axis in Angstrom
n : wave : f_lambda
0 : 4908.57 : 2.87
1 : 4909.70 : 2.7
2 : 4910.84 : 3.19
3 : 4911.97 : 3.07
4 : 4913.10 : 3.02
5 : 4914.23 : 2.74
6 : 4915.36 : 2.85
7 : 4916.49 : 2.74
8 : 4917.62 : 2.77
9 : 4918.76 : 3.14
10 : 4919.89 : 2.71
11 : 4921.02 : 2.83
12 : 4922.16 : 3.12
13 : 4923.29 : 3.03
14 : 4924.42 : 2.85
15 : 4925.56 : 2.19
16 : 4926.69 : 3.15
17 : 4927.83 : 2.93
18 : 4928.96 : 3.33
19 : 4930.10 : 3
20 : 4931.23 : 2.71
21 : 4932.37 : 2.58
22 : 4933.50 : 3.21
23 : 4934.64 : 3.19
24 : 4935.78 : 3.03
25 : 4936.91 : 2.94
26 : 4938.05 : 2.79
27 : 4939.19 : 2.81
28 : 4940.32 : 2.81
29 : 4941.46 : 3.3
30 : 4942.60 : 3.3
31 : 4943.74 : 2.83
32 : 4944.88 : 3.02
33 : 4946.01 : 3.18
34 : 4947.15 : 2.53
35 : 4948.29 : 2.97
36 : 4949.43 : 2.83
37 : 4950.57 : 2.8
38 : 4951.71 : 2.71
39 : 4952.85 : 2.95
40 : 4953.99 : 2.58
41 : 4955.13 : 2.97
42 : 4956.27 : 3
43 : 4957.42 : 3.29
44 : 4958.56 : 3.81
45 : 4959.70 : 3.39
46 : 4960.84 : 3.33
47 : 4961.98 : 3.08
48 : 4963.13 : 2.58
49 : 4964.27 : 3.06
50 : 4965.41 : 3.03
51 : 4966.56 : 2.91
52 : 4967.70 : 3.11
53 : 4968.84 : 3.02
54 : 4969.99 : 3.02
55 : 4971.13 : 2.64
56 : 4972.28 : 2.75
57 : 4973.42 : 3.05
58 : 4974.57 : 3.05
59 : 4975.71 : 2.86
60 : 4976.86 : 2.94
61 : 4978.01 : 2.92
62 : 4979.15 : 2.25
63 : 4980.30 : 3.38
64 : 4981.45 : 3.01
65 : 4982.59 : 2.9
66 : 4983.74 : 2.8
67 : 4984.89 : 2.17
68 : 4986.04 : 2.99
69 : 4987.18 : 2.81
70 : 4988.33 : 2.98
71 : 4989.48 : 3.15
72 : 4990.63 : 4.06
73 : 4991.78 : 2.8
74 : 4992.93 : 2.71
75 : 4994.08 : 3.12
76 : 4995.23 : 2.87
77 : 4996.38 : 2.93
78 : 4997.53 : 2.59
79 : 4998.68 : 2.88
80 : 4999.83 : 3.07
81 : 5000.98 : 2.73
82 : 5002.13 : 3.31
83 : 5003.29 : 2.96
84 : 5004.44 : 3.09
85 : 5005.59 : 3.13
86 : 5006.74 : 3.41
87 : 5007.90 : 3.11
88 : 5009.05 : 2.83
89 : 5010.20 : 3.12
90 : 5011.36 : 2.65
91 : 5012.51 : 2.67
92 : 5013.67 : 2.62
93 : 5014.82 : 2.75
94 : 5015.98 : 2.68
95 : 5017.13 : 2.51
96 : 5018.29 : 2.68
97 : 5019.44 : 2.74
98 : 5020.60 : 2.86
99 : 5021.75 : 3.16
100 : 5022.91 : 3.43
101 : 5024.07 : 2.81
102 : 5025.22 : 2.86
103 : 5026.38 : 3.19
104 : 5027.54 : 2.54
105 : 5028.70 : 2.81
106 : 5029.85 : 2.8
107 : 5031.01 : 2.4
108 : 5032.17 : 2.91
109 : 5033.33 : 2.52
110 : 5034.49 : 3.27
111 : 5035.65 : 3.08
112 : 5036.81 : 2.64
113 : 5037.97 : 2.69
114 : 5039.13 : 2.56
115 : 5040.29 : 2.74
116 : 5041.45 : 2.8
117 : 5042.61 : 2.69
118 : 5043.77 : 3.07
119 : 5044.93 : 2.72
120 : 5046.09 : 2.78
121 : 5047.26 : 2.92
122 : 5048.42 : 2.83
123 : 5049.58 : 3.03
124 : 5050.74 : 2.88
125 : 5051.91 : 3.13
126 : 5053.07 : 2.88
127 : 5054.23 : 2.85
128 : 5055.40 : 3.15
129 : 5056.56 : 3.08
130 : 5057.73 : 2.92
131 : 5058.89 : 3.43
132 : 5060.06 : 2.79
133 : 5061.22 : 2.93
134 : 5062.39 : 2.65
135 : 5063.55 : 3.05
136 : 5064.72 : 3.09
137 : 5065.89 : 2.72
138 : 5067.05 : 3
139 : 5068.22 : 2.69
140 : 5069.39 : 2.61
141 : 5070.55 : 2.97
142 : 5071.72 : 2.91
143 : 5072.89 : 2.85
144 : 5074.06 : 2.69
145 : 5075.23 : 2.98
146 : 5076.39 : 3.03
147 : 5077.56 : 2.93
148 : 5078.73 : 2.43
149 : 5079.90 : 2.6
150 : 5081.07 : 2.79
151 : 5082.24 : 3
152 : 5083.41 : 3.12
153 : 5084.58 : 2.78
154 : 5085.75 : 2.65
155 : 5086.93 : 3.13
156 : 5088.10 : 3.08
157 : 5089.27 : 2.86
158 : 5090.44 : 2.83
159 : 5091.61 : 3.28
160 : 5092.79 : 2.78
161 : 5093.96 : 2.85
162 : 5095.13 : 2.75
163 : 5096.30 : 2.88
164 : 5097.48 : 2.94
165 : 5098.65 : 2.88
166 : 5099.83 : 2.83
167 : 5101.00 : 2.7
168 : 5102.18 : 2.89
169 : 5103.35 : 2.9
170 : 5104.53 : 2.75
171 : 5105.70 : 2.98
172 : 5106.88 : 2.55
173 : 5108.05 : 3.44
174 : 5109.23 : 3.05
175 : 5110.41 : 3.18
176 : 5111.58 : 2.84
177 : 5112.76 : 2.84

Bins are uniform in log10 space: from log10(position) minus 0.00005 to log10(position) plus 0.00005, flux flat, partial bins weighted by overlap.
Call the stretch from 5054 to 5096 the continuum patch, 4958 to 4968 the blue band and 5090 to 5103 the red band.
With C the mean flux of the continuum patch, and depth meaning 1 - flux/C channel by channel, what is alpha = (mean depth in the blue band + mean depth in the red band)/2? -0.039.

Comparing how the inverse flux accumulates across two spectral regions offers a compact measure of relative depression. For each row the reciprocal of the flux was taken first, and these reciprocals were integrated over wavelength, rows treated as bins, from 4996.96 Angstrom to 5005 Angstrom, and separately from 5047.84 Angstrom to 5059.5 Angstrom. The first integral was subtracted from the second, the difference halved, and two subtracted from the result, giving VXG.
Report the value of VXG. -1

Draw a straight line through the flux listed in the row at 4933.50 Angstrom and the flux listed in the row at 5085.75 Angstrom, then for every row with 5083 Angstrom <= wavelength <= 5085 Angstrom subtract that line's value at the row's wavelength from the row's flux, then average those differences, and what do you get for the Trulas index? 0.29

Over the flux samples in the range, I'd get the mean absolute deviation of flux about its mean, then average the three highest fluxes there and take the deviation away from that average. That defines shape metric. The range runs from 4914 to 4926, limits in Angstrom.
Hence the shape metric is 2.9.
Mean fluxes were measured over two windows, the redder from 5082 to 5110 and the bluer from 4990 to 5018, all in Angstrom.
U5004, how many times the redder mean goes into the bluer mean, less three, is -1.99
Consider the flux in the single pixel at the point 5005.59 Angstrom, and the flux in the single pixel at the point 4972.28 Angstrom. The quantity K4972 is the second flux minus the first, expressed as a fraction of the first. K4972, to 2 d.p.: -0.12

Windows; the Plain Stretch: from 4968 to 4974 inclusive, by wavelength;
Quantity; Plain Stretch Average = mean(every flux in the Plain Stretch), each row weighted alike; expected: 2.90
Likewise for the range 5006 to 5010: 3.12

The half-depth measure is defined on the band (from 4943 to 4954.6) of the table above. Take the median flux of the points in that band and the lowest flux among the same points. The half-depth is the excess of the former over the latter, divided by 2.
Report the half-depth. 0.150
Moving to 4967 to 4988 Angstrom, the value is 0.380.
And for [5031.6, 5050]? 0.135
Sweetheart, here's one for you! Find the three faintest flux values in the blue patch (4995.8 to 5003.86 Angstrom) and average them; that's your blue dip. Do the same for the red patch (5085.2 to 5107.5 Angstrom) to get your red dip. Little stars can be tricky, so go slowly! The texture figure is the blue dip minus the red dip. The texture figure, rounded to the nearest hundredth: 0.10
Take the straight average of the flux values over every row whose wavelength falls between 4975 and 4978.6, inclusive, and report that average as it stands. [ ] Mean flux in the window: 2.91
